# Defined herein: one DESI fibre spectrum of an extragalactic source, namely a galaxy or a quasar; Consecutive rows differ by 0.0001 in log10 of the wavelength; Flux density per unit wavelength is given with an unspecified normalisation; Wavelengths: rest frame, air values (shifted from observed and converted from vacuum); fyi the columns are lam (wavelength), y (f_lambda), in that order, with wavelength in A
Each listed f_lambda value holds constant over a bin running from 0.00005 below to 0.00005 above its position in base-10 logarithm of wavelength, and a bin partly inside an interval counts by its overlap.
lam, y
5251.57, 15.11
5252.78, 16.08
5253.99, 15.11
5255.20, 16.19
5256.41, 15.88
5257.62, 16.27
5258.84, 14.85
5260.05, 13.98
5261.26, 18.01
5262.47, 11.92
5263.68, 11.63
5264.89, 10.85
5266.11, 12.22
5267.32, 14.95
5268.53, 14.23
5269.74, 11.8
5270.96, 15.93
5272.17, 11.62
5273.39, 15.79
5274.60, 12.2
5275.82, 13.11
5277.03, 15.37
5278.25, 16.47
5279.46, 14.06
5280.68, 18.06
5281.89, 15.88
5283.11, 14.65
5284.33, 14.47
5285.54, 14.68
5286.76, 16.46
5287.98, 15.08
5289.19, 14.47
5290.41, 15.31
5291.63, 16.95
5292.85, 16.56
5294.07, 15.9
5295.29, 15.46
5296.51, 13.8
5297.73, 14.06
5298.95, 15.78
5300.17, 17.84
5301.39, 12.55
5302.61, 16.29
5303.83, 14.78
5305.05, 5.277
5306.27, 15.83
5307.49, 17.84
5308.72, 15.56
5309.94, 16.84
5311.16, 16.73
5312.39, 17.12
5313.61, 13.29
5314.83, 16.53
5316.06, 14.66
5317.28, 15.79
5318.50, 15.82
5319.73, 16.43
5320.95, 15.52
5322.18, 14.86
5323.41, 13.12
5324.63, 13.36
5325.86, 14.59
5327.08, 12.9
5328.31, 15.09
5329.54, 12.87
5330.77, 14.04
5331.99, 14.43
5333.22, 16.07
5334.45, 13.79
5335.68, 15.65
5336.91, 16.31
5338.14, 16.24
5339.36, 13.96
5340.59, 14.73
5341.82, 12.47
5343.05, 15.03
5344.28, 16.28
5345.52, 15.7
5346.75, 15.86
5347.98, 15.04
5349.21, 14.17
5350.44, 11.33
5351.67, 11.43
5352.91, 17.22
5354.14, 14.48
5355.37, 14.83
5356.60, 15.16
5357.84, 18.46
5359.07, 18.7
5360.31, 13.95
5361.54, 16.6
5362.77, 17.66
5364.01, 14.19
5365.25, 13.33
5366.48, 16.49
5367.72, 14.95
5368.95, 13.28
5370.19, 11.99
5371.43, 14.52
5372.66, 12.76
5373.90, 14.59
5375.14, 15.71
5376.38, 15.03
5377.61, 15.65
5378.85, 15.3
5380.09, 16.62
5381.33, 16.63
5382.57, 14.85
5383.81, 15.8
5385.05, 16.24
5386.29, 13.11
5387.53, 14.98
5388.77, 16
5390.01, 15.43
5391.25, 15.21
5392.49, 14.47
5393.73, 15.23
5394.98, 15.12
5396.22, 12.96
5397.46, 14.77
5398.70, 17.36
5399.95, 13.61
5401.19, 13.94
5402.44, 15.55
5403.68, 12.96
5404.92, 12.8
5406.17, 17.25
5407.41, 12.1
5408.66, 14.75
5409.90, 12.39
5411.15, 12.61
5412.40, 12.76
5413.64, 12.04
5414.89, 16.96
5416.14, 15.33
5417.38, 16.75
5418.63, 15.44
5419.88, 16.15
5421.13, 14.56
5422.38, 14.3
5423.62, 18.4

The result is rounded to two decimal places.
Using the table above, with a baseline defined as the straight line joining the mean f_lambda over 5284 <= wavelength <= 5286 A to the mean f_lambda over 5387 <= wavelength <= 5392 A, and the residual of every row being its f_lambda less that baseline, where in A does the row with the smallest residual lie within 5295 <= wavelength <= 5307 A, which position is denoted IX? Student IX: 5305.05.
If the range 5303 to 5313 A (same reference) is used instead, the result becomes 5305.05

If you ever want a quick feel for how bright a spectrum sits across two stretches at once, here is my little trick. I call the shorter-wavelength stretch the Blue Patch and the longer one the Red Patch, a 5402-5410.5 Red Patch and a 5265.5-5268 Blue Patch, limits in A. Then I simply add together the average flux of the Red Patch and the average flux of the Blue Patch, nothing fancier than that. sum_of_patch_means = 27.6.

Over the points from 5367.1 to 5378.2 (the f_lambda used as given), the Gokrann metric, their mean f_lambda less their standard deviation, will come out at 13.0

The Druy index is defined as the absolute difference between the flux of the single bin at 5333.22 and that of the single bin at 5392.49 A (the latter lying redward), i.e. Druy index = 1.6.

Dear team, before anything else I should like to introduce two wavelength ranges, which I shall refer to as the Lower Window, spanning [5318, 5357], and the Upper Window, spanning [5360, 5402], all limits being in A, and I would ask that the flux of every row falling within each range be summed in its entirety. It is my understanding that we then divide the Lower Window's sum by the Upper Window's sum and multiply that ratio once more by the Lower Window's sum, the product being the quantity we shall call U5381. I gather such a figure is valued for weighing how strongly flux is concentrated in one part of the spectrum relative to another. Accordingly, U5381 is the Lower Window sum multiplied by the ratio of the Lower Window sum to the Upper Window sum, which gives 432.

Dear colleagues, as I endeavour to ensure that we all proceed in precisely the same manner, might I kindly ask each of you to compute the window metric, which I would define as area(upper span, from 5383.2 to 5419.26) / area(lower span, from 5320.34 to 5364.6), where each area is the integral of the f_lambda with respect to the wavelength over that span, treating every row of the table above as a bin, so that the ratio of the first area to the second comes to 0.8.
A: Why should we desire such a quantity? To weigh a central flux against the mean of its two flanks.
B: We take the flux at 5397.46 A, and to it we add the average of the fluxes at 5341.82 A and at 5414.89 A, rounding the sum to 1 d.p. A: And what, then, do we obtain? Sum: 29.5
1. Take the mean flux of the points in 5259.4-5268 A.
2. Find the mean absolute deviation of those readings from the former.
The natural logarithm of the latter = 0.67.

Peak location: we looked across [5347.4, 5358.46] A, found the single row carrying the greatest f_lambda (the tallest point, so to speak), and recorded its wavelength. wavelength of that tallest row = 5357.84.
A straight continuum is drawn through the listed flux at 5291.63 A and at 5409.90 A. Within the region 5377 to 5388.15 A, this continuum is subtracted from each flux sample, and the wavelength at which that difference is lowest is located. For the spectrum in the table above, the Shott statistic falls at 5386.29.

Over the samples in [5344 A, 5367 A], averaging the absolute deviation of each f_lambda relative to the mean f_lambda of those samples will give 1.6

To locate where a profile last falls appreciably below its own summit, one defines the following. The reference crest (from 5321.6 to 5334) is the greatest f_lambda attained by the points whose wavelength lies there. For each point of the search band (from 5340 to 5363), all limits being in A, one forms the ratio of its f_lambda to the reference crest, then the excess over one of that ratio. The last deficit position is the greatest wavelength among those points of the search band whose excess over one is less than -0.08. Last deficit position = 5360.31 A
